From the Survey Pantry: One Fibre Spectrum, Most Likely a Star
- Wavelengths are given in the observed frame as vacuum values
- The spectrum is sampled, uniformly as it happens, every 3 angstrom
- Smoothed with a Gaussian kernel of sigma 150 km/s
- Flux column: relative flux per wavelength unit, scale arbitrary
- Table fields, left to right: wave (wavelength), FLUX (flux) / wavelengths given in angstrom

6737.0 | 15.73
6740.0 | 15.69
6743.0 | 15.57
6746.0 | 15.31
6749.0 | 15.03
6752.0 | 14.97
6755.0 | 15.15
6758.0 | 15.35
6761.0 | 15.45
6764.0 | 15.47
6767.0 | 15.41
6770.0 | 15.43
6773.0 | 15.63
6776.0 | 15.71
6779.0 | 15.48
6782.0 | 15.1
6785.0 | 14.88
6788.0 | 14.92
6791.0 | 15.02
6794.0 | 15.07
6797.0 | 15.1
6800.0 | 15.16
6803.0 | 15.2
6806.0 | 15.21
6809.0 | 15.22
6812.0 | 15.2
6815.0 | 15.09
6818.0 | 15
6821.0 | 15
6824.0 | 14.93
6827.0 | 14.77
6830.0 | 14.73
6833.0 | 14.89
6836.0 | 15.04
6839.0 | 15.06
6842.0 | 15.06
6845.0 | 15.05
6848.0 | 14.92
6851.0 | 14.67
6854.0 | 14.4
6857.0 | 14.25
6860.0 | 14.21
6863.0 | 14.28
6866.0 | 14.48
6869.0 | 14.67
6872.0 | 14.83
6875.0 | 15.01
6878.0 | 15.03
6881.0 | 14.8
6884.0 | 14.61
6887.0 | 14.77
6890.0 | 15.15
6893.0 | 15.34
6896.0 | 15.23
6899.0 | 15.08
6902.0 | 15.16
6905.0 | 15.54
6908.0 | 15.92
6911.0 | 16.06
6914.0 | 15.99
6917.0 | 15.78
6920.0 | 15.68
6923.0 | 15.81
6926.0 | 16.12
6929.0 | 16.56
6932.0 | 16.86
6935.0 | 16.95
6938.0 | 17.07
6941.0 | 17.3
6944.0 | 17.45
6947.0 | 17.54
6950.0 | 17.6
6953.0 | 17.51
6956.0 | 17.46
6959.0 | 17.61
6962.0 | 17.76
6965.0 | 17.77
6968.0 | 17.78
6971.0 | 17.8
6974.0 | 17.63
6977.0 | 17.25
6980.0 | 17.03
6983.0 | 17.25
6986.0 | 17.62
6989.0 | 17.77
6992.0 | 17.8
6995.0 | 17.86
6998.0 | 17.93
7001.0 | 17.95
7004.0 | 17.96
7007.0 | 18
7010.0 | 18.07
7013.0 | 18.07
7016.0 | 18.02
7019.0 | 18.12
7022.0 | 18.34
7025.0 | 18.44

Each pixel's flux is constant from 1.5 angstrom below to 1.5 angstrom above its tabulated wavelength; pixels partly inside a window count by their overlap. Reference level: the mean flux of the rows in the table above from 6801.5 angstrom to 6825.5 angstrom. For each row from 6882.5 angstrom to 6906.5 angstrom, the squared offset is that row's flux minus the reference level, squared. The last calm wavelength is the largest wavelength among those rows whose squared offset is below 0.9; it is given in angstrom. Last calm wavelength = 6905.0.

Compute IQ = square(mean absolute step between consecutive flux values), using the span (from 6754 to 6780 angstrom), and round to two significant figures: 0.013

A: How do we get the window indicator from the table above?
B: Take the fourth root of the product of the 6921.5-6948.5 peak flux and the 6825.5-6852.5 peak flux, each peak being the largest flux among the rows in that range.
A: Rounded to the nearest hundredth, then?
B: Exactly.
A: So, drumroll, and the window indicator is 4.03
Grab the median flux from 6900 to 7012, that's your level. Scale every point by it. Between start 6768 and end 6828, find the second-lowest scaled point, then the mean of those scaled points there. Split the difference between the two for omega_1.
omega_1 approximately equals 0.86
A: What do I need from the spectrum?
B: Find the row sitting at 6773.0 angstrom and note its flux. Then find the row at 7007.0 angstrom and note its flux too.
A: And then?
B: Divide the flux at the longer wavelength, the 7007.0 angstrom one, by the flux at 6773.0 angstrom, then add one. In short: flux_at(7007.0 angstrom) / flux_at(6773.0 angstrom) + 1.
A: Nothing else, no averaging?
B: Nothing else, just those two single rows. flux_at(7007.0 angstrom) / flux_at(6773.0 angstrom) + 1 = 2.15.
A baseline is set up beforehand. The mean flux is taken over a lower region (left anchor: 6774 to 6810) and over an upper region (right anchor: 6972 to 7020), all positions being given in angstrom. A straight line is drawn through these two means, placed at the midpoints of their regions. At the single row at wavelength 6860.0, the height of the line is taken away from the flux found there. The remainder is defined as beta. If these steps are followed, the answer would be -1.8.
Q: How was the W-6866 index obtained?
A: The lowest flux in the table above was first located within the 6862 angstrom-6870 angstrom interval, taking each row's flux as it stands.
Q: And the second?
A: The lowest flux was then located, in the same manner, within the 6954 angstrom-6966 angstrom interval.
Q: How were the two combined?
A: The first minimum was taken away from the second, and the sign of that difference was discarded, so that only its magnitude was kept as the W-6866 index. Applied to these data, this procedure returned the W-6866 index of 3.2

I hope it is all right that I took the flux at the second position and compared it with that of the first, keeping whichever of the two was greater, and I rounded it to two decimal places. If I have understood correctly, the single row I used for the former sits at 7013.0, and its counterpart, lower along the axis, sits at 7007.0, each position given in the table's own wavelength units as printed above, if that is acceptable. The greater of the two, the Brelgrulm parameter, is 18.07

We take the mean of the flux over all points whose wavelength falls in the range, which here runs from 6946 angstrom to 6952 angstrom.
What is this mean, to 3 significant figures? 17.6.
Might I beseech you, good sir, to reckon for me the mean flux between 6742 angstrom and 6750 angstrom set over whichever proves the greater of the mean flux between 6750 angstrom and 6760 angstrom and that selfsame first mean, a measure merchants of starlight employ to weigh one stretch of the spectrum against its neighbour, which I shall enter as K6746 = 1.00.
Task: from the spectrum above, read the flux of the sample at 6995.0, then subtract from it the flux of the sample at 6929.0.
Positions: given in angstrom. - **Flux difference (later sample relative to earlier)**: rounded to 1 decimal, 1.3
